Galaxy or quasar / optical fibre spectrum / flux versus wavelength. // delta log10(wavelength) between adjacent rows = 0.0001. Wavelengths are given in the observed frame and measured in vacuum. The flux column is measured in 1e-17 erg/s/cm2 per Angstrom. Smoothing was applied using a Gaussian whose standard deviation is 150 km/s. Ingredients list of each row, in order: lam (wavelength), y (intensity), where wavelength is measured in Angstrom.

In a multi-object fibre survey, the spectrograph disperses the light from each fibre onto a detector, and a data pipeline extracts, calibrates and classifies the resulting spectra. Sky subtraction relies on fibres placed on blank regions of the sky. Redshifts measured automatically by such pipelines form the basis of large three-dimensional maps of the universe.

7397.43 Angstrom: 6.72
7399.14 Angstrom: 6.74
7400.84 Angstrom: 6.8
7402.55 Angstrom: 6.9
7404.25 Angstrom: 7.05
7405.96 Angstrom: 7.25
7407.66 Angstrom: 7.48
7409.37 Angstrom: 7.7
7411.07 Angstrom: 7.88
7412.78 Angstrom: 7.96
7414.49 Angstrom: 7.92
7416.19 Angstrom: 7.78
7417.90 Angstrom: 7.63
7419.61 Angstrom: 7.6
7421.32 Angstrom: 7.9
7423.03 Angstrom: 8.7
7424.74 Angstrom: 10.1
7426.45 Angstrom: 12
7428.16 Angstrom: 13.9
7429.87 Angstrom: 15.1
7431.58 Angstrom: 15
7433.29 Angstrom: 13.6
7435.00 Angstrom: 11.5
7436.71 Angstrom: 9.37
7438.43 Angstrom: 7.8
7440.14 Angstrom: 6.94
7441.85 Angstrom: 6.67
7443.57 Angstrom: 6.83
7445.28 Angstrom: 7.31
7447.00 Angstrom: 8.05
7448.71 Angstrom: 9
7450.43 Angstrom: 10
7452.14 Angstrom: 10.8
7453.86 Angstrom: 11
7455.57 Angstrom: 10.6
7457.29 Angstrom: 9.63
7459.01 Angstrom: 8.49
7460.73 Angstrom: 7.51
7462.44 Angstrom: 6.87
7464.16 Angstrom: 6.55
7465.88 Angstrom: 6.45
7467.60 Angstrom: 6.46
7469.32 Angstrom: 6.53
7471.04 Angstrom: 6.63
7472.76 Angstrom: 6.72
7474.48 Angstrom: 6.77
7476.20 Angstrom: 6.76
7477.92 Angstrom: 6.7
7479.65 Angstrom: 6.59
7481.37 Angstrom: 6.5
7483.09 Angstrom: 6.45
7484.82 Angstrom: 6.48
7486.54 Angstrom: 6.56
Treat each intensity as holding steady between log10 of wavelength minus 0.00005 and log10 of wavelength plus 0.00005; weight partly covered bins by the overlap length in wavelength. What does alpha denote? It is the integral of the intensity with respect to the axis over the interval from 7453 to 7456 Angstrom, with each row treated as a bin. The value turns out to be 33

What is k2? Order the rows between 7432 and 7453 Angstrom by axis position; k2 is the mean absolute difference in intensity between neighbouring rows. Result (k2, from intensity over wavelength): 1.0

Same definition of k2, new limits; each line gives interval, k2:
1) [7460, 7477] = 0.2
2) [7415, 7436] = 1.0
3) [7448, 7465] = 0.7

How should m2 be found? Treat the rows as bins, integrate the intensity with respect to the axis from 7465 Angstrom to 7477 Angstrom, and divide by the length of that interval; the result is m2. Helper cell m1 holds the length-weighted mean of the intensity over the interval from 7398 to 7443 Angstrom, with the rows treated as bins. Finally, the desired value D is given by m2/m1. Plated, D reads 0.73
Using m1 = 9.0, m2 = 7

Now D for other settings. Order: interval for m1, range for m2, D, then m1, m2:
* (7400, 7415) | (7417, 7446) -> 1.33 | 7.4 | 10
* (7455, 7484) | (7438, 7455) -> 1.19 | 7.2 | 8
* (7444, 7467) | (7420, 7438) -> 1.34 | 8.6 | 12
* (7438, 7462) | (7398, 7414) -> 0.85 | 8.6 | 7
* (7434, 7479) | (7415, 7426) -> 1.05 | 8.0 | 8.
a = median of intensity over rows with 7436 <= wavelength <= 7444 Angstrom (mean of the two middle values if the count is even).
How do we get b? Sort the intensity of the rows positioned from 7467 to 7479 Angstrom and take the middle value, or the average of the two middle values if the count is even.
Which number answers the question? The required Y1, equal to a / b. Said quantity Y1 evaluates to 1.0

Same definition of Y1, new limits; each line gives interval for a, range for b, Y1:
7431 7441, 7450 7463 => 1.1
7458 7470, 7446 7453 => 0.7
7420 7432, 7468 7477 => 1.8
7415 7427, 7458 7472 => 1.2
